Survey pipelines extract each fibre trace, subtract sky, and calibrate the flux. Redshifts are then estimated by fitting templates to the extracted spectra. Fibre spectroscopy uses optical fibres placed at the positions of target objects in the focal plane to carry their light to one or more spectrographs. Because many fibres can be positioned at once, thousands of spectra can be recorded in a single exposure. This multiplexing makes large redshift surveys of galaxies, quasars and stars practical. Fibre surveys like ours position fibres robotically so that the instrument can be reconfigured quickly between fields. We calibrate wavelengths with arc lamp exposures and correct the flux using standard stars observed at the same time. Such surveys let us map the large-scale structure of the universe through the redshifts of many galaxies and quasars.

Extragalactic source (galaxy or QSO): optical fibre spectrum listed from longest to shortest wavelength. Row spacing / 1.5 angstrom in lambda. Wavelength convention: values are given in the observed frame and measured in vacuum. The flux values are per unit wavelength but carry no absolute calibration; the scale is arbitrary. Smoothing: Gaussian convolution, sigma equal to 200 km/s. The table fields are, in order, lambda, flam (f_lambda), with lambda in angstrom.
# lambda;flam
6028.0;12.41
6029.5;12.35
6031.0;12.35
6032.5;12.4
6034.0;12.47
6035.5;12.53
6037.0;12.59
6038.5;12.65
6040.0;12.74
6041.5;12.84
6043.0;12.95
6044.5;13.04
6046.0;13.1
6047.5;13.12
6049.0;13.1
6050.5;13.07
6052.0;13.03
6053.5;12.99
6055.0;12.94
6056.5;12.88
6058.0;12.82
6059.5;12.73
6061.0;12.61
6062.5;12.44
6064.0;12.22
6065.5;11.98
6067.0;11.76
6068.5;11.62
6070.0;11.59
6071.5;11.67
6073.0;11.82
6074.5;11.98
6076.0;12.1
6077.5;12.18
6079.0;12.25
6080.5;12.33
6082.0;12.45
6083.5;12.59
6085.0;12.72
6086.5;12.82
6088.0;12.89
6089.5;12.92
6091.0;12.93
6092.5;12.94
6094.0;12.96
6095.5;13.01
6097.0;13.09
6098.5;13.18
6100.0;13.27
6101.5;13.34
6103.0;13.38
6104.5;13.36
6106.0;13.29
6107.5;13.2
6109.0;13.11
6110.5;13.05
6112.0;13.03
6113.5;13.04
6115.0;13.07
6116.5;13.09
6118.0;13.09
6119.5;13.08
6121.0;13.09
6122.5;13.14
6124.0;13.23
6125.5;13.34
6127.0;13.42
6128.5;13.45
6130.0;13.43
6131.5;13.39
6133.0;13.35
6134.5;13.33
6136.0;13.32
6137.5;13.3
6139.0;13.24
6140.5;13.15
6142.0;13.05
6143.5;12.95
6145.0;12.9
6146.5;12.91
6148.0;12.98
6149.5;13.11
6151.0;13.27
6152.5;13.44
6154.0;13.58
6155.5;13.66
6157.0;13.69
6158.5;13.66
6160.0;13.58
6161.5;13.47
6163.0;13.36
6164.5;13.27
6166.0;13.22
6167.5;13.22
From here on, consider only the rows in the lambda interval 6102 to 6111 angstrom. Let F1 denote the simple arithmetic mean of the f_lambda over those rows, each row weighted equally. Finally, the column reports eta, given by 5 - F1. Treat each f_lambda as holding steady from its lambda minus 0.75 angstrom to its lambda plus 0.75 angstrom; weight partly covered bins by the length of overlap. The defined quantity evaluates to -8.23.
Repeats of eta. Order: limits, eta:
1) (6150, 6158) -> -8.53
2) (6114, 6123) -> -8.09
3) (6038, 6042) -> -7.74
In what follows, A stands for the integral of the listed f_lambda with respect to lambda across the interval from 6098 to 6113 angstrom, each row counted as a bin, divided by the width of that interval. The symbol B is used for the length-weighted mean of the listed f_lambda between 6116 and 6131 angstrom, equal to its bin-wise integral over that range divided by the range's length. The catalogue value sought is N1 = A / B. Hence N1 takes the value 1.00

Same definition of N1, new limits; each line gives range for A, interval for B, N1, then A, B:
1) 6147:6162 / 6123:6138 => 1.01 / 13.4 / 13.4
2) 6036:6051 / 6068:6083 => 1.07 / 12.9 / 12.0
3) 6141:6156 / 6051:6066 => 1.04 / 13.2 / 12.7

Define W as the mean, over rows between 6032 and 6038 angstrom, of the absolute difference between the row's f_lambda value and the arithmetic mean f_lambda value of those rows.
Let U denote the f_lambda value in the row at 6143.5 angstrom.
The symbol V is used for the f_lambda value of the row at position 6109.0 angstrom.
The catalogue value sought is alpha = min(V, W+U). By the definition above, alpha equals 13.0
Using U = 12.95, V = 13.11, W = 0.06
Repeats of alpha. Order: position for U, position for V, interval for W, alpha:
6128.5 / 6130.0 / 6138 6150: 13.4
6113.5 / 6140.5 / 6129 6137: 13.1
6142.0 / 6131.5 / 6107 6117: 13.1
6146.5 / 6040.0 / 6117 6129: 12.7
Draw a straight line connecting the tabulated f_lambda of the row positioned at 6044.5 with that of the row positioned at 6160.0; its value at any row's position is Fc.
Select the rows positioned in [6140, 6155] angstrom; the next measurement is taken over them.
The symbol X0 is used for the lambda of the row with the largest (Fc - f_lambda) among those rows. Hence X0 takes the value 6145.0 angstrom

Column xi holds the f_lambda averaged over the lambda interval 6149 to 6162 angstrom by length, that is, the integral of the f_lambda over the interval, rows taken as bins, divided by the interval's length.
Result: 13.5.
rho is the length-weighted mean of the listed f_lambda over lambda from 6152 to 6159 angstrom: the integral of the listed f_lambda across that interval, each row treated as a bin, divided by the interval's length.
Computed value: 13.6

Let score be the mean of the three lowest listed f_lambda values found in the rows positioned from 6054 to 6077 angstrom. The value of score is 11.6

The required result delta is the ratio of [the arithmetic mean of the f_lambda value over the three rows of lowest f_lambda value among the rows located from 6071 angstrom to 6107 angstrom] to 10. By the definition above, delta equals 1.18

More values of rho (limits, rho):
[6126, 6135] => 13.4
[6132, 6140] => 13.3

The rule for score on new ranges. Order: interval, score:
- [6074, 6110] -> 12.1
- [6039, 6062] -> 12.7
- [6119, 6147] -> 12.9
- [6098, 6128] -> 13.0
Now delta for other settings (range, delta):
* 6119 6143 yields 1.31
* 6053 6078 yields 1.16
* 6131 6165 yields 1.29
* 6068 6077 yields 1.16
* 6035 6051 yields 1.26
